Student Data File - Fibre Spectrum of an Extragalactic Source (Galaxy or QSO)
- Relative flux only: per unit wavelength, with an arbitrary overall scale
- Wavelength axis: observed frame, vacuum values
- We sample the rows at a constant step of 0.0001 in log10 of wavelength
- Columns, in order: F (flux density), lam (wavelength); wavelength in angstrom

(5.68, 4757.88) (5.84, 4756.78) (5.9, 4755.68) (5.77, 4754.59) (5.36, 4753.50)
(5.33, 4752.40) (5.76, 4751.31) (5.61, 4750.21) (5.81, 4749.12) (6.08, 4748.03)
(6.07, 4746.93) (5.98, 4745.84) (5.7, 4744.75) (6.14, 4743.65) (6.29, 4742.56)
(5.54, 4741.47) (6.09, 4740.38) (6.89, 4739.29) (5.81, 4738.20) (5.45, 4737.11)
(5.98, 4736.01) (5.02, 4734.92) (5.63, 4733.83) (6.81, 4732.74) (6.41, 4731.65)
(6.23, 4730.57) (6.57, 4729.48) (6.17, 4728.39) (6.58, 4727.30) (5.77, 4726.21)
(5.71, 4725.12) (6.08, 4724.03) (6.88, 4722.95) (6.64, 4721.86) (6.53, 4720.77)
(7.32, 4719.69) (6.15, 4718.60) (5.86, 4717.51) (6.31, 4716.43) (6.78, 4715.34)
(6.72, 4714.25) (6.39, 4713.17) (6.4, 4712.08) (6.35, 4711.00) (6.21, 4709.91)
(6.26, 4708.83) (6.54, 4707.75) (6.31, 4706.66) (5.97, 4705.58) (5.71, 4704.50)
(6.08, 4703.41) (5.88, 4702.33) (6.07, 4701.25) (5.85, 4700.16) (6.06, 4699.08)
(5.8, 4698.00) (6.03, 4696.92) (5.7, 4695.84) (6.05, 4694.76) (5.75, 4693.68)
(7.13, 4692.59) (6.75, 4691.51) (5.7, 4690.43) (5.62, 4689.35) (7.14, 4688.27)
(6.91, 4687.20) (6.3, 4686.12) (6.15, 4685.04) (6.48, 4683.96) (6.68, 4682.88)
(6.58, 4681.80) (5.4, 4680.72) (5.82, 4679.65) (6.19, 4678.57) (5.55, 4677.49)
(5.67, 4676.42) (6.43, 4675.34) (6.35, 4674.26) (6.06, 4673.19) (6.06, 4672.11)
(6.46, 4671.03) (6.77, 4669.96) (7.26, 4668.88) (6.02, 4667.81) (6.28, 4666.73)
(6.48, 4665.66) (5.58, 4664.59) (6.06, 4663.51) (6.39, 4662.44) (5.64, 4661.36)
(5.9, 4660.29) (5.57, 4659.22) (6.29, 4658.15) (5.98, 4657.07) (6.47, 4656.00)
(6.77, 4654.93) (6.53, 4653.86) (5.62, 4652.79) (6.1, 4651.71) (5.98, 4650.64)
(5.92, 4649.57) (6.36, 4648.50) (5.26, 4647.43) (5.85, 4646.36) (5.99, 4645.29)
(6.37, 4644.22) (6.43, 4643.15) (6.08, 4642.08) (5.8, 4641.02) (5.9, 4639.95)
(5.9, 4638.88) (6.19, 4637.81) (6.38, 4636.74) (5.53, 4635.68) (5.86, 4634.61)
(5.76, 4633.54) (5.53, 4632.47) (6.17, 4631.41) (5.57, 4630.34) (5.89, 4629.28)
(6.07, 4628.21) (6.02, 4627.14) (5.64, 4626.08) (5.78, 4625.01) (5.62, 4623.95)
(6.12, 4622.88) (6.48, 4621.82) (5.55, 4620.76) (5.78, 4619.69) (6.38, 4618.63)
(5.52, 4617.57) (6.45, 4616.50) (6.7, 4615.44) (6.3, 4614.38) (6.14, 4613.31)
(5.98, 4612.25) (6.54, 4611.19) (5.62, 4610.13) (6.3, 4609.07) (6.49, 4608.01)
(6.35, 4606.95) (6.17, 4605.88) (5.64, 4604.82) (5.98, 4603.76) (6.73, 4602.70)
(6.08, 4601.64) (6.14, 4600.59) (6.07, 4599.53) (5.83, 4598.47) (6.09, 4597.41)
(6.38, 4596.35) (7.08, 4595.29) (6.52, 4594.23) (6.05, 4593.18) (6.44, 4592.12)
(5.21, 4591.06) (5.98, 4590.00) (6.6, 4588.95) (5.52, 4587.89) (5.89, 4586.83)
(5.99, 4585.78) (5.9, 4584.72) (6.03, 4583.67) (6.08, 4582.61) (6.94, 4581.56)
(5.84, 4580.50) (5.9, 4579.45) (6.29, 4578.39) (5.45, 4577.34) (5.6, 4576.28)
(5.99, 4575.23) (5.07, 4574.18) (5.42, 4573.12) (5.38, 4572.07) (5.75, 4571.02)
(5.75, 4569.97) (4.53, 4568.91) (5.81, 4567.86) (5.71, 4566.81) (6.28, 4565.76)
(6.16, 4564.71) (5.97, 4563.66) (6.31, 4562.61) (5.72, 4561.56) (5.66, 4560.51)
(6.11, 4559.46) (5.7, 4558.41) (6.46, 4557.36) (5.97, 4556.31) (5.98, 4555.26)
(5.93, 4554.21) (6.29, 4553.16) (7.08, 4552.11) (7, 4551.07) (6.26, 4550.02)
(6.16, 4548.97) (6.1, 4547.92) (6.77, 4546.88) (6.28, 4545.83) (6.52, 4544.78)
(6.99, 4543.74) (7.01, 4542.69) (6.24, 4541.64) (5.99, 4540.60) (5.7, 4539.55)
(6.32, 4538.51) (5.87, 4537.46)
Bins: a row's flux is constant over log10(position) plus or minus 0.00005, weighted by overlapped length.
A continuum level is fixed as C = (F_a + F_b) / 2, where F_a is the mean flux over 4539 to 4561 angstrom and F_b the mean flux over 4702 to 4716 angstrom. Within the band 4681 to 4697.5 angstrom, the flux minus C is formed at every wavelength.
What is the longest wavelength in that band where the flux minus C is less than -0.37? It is 4695.84 angstrom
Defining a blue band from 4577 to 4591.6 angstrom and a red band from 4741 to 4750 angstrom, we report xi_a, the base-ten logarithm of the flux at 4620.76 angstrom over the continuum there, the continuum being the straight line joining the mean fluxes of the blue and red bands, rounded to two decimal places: -0.03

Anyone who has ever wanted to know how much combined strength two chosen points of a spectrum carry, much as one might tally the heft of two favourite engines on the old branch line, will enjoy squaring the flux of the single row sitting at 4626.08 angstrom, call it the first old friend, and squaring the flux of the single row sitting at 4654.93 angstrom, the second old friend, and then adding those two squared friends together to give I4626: 78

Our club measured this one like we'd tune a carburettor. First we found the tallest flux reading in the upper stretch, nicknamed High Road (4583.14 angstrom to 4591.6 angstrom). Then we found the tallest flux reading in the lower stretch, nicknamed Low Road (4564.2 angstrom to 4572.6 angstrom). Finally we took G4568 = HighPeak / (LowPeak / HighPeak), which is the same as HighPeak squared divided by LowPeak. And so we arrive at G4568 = 6.9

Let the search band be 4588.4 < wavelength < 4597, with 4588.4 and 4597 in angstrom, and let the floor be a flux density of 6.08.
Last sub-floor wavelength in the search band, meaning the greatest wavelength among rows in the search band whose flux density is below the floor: 4593.18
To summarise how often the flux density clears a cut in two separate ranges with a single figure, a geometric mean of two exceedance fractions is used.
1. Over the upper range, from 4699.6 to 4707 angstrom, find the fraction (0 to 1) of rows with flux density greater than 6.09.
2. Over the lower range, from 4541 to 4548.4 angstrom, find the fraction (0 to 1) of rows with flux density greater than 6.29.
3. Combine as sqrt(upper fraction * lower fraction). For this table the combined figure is 0.29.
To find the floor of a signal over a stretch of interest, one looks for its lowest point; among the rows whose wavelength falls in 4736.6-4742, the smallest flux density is 5.45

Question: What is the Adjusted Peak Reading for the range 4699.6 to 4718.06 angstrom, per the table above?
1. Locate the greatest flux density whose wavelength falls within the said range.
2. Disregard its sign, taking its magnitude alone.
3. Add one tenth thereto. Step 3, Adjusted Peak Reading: 6.9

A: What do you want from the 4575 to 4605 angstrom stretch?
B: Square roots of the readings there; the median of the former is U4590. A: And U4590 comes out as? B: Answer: 2.46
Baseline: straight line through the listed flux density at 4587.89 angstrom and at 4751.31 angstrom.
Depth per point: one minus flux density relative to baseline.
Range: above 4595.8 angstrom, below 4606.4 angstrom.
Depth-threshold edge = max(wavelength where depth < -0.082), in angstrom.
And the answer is 4605.88 angstrom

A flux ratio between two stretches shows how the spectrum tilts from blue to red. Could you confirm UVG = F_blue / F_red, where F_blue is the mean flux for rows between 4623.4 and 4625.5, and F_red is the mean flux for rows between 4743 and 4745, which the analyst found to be 0.96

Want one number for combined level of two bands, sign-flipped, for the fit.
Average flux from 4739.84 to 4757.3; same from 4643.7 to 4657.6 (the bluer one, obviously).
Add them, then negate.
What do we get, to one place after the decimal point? -11.9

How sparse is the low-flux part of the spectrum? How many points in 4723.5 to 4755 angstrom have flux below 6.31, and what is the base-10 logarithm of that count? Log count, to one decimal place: 1.4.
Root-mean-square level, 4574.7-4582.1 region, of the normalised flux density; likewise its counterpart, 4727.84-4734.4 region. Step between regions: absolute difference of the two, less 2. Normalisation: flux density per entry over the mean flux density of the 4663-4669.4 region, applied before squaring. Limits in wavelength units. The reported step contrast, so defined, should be -1.95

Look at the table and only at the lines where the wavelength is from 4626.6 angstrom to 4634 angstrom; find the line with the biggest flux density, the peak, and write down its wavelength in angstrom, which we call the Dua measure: 4631.41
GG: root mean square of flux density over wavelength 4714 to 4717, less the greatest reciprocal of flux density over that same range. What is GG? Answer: 6.4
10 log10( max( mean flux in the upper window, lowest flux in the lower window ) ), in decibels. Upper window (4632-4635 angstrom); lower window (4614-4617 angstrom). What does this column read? 8.0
